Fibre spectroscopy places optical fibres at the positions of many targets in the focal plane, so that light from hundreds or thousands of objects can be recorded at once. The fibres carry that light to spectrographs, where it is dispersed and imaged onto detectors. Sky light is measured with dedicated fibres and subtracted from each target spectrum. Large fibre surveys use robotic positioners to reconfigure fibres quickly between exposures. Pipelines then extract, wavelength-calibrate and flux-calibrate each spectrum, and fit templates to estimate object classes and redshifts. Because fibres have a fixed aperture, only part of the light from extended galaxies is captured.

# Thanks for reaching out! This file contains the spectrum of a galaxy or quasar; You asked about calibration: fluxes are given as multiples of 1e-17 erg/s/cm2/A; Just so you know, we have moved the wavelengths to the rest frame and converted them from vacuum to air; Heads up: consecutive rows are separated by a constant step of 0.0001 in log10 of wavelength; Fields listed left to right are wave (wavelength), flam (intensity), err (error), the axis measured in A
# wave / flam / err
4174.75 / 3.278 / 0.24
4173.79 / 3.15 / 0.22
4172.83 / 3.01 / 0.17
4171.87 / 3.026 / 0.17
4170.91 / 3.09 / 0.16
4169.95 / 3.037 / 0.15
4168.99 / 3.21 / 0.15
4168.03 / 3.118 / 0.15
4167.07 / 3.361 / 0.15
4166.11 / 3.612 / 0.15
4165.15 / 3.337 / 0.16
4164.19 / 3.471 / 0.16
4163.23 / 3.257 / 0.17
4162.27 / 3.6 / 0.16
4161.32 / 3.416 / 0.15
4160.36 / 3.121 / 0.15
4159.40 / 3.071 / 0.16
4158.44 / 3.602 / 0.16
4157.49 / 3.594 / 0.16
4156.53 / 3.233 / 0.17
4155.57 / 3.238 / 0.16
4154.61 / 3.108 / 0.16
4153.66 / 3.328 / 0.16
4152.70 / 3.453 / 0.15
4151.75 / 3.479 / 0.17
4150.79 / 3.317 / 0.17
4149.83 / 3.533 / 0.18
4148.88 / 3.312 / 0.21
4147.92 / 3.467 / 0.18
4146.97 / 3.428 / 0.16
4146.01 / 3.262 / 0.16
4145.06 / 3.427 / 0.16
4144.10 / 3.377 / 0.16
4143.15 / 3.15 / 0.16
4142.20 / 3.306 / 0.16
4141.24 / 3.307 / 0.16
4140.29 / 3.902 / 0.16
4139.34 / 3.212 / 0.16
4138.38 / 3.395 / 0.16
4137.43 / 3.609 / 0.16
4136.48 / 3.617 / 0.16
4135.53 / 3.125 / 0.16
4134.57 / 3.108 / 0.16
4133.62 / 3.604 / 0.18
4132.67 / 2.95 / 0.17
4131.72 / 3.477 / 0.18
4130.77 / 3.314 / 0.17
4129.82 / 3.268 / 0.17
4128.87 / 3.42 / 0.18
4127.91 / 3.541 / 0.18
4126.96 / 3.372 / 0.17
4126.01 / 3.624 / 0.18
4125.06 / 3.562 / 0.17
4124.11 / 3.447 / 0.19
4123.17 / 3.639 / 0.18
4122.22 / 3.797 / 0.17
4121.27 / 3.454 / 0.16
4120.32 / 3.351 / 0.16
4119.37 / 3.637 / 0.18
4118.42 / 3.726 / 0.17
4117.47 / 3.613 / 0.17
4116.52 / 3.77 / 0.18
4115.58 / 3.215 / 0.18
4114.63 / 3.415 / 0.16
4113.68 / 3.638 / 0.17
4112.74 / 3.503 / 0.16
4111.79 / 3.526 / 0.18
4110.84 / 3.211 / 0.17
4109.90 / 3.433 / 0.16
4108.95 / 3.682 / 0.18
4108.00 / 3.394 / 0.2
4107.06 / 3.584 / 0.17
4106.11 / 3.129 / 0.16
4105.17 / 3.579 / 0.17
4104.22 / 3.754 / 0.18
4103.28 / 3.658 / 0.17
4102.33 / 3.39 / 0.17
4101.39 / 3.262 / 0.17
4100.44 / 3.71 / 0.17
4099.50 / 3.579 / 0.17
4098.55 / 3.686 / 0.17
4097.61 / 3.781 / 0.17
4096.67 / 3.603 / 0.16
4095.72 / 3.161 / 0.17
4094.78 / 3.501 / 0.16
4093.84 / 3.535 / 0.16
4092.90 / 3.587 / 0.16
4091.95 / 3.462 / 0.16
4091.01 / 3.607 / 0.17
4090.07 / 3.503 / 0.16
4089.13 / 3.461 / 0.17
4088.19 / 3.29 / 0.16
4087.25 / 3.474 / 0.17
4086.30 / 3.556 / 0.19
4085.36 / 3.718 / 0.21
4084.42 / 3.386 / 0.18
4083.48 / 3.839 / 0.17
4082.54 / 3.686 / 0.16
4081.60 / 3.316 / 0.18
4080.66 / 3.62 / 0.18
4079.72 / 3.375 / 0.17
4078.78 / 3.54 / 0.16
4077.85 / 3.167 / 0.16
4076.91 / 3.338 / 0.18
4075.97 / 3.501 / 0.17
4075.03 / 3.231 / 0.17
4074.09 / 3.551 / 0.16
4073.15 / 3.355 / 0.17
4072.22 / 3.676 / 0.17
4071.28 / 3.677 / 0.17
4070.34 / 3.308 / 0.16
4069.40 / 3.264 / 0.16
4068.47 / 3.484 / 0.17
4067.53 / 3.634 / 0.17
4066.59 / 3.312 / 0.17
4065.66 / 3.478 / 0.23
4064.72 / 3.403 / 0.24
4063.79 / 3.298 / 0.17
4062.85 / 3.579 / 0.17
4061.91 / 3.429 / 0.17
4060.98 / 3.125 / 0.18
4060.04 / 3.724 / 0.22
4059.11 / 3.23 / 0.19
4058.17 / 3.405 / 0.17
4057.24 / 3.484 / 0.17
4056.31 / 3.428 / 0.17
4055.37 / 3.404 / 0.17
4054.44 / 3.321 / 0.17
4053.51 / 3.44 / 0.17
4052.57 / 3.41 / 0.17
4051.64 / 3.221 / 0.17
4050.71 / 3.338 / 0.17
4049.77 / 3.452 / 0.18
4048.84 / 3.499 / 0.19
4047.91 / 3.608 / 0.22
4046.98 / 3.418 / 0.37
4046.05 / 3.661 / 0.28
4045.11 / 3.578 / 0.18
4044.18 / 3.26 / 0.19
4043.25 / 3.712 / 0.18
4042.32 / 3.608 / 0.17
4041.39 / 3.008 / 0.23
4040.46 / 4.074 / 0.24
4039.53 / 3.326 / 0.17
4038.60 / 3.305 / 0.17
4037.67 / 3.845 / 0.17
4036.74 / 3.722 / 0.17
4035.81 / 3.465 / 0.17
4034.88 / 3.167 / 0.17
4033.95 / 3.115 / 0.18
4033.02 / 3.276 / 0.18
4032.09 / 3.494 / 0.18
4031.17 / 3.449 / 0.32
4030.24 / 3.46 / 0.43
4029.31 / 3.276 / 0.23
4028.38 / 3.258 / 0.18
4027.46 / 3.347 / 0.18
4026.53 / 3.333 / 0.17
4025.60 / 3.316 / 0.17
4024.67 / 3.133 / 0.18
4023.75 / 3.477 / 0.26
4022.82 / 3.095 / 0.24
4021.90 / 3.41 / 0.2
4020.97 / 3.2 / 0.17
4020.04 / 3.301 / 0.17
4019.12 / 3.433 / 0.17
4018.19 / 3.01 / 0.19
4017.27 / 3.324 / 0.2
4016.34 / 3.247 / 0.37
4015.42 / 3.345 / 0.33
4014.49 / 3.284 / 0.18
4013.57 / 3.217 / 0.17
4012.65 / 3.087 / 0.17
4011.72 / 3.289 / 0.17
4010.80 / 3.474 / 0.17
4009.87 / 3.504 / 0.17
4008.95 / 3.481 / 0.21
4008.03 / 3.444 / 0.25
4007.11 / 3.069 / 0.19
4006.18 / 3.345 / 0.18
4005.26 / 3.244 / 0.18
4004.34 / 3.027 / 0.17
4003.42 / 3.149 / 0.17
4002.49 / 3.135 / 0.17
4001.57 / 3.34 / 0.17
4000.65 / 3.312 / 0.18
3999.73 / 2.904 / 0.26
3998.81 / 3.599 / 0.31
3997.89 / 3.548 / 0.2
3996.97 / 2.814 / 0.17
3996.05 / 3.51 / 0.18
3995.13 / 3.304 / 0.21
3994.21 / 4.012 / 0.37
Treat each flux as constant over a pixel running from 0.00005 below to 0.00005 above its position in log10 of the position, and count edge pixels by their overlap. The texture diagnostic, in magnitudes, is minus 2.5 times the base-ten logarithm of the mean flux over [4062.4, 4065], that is -1.34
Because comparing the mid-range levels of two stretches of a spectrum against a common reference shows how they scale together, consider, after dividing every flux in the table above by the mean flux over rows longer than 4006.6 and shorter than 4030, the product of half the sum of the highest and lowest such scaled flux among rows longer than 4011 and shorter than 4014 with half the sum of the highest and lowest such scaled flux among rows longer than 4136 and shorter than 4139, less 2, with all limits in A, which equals -0.97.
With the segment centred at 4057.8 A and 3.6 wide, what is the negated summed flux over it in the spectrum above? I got -13.5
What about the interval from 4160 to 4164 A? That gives -13.4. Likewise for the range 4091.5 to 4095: -14.1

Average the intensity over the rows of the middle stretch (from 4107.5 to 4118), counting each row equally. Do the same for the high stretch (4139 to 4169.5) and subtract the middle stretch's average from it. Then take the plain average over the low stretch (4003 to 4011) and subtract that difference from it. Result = 3.43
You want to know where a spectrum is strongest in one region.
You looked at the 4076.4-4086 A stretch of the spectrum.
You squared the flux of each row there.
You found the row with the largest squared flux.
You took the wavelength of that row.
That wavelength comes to 4083.48 A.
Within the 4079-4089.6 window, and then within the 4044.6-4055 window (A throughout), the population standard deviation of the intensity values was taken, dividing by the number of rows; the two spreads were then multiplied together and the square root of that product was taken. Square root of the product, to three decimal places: 0.146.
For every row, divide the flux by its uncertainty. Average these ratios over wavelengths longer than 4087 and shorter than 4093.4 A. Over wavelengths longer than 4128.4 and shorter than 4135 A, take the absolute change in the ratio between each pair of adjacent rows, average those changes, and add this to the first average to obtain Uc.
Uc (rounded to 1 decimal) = 22.2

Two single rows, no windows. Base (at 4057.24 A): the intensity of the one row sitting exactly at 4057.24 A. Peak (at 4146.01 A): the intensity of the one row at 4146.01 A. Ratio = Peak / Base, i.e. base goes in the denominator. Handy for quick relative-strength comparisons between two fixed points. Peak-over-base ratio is 0.94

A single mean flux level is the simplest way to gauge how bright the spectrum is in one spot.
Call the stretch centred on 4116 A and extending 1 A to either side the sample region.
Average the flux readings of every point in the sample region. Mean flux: 3.49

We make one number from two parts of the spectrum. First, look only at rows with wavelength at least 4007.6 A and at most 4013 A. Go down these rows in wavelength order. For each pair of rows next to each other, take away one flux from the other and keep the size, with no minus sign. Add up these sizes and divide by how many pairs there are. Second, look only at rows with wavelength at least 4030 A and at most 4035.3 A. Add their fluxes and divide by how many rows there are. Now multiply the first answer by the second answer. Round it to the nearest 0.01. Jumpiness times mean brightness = 0.32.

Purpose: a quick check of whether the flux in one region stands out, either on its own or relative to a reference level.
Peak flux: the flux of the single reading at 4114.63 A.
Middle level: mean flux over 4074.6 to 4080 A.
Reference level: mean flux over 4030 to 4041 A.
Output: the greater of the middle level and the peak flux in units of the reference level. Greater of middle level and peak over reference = 3.36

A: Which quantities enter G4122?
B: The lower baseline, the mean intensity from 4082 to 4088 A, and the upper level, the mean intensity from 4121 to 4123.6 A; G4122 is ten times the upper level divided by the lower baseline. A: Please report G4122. 10.1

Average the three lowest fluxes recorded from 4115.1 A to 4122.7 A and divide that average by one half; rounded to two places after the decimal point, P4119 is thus 6.68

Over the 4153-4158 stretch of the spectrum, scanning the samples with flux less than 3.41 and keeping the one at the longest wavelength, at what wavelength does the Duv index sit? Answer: 4156.53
